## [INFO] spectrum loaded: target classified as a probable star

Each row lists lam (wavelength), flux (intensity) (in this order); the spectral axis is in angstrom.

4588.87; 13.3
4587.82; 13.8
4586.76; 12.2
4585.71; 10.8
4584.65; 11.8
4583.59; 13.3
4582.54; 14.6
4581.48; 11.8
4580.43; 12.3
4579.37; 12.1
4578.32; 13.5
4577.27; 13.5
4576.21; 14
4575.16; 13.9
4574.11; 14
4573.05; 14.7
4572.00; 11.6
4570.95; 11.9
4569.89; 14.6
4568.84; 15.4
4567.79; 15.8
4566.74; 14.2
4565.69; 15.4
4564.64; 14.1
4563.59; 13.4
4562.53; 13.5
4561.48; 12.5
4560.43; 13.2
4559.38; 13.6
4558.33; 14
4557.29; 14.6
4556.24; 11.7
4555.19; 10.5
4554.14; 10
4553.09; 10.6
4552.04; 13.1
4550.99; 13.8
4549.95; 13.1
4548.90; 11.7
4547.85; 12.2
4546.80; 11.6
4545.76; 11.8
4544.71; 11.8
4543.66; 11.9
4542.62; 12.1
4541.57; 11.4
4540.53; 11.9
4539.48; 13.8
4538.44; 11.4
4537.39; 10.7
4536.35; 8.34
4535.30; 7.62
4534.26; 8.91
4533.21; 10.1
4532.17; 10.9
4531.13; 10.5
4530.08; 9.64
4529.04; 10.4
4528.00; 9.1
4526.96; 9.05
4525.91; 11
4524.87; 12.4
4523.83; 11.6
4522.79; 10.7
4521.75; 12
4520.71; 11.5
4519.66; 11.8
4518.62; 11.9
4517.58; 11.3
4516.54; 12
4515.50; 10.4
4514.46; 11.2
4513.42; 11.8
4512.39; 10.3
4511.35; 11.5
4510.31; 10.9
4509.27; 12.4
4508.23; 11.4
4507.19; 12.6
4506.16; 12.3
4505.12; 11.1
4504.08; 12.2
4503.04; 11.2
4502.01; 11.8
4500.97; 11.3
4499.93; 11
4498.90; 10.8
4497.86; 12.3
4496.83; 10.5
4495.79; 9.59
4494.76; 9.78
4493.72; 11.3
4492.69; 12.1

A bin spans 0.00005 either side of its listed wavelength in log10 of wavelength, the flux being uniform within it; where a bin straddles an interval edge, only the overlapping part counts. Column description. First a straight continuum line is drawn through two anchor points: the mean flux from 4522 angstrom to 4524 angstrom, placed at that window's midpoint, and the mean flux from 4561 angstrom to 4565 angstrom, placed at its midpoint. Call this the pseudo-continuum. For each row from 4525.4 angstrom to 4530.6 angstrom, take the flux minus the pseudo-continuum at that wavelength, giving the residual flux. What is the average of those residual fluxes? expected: -1.6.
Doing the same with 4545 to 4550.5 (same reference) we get -0.4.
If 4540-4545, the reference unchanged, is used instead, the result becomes -0.4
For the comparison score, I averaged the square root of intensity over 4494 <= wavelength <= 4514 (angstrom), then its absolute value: 3.36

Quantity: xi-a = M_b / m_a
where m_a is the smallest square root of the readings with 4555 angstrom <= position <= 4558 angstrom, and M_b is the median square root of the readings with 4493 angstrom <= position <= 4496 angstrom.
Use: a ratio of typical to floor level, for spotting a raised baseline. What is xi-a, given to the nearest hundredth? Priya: 0.97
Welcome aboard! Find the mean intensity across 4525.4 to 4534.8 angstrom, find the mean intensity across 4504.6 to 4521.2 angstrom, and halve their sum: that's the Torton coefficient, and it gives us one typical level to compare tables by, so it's 10.7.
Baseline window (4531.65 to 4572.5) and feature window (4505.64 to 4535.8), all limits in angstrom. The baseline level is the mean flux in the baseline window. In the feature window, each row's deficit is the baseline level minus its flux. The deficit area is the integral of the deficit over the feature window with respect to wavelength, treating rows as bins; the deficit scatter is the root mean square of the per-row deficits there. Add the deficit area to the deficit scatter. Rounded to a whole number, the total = 42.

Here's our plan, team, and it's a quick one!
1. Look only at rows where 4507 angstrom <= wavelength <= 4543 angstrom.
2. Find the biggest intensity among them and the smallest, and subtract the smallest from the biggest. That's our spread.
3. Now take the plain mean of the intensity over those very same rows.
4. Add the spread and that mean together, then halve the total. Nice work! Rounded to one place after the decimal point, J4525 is 8.6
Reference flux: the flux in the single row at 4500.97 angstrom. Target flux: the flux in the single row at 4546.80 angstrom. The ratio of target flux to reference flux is 1.03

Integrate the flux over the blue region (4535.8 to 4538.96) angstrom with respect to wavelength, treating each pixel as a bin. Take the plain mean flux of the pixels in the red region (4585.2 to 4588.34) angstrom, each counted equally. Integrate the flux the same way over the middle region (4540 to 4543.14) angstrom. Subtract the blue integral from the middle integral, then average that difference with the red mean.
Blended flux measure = 8.7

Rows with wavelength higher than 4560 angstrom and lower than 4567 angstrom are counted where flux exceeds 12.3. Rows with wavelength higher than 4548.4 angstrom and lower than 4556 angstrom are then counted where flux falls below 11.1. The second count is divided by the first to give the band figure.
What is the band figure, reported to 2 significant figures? 0.43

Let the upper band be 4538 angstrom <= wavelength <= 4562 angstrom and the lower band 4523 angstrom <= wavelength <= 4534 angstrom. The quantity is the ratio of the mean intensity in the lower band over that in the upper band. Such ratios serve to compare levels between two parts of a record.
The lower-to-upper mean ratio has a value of 0.85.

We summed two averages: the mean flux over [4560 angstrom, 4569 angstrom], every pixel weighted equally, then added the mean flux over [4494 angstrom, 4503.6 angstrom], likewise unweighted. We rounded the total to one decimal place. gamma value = 25.1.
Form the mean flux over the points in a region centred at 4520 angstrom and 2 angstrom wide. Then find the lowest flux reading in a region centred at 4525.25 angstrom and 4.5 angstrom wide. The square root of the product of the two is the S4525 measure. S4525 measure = 10.3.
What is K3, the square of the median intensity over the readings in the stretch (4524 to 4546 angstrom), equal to 119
